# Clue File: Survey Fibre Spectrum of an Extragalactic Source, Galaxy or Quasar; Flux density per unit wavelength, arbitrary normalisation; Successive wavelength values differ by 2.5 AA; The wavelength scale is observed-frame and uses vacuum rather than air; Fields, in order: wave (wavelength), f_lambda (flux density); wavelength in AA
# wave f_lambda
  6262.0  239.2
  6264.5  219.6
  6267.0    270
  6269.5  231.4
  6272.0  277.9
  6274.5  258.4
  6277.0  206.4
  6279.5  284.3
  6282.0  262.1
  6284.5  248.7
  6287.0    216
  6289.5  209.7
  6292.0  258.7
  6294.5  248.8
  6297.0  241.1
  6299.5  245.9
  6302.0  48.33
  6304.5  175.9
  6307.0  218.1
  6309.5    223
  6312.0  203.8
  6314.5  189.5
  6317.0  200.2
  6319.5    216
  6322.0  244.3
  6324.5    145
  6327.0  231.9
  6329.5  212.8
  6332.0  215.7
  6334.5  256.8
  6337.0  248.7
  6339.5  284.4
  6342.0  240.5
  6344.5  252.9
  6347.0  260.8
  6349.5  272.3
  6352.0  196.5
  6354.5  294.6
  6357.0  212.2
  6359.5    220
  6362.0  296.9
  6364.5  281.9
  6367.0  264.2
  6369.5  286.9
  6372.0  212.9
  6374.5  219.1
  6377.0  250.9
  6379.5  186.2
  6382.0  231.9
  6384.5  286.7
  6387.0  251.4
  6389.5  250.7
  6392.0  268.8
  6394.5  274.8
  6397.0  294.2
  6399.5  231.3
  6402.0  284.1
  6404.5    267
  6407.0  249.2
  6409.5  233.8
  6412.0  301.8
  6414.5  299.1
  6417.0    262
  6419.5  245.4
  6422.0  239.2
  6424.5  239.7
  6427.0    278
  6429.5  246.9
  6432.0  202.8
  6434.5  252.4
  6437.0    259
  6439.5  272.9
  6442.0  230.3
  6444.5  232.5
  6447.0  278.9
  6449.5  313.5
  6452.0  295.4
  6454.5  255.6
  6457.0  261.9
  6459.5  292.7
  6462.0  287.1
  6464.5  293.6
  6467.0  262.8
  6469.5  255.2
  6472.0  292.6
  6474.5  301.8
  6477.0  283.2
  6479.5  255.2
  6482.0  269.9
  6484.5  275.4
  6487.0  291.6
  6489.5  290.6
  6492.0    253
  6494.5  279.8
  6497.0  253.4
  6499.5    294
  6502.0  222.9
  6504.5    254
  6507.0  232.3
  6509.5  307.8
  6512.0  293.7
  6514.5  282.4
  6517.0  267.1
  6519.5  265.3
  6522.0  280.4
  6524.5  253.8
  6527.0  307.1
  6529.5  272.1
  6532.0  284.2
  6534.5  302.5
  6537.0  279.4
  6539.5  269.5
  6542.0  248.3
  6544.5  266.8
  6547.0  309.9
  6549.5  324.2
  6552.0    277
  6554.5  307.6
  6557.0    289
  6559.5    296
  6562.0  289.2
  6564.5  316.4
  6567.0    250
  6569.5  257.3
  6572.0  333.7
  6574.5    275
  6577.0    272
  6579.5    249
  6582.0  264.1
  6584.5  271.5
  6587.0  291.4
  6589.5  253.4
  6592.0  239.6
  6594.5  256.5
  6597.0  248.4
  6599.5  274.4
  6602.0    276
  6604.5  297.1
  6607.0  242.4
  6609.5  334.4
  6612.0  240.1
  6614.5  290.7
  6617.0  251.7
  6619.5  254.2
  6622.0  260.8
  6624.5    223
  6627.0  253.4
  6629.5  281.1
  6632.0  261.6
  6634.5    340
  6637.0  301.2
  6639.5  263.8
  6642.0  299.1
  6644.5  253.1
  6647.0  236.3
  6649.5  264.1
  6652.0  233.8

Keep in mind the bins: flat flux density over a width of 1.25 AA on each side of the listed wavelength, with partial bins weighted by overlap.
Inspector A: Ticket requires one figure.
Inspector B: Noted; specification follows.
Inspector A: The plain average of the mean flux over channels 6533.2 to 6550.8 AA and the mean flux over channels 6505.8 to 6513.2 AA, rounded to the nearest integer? 282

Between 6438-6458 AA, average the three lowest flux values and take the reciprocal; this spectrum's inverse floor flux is 0.0042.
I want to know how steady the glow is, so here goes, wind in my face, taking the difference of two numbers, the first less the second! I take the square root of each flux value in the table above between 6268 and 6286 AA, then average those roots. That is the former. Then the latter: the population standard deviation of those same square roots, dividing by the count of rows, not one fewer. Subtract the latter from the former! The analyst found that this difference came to 15.1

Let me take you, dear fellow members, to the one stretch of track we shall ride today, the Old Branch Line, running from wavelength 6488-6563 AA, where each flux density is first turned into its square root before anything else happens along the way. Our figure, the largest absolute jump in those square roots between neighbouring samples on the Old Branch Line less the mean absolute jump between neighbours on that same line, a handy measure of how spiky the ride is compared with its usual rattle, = 1.5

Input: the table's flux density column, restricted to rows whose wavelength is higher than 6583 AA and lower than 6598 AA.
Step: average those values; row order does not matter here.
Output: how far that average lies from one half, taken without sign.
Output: 260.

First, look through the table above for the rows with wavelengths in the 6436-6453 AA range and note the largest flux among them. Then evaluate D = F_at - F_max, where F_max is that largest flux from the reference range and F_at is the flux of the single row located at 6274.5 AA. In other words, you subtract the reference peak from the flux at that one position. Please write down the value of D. -55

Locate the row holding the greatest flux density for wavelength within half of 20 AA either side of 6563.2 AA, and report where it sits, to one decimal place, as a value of 6572.0 AA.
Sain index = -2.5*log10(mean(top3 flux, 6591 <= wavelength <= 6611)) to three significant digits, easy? -6.20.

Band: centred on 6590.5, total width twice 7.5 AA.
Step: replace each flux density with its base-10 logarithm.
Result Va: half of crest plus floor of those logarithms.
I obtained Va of 2.42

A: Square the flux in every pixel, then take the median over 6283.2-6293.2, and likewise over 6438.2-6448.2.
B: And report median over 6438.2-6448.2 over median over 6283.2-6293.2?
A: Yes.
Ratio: 1.18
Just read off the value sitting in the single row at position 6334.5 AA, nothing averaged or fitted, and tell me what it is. 256.8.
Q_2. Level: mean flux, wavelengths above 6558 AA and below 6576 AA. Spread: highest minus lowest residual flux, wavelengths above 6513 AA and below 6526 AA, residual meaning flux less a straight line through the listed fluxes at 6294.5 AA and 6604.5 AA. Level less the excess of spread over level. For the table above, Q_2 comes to 546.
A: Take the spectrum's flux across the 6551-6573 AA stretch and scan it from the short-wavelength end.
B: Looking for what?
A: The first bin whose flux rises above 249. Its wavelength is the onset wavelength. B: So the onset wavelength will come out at 6552.0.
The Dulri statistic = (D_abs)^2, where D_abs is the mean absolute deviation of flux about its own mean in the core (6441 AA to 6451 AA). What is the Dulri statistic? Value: 1050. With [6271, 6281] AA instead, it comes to 634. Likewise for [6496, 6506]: 360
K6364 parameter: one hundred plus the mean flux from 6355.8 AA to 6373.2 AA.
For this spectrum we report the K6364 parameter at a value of 354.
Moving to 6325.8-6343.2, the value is 342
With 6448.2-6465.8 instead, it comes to 386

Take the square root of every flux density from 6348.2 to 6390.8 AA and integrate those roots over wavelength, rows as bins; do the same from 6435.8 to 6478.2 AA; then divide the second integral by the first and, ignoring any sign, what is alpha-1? 1.05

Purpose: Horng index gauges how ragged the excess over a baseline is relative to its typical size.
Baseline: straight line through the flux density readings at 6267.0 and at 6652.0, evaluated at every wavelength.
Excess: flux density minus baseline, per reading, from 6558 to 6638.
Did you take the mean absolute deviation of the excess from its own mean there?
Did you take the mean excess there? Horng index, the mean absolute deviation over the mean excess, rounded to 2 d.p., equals 0.67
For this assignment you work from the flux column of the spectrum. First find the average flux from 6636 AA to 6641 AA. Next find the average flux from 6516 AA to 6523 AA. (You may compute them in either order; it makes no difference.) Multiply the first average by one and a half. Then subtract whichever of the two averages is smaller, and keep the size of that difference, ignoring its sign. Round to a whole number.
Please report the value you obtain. 153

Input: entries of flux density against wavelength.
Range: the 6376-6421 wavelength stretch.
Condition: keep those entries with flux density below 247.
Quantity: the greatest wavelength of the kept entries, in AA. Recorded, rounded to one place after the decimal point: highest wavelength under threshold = 6419.5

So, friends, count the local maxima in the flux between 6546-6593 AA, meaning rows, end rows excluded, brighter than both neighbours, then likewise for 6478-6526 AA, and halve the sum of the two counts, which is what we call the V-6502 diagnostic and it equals 6.0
